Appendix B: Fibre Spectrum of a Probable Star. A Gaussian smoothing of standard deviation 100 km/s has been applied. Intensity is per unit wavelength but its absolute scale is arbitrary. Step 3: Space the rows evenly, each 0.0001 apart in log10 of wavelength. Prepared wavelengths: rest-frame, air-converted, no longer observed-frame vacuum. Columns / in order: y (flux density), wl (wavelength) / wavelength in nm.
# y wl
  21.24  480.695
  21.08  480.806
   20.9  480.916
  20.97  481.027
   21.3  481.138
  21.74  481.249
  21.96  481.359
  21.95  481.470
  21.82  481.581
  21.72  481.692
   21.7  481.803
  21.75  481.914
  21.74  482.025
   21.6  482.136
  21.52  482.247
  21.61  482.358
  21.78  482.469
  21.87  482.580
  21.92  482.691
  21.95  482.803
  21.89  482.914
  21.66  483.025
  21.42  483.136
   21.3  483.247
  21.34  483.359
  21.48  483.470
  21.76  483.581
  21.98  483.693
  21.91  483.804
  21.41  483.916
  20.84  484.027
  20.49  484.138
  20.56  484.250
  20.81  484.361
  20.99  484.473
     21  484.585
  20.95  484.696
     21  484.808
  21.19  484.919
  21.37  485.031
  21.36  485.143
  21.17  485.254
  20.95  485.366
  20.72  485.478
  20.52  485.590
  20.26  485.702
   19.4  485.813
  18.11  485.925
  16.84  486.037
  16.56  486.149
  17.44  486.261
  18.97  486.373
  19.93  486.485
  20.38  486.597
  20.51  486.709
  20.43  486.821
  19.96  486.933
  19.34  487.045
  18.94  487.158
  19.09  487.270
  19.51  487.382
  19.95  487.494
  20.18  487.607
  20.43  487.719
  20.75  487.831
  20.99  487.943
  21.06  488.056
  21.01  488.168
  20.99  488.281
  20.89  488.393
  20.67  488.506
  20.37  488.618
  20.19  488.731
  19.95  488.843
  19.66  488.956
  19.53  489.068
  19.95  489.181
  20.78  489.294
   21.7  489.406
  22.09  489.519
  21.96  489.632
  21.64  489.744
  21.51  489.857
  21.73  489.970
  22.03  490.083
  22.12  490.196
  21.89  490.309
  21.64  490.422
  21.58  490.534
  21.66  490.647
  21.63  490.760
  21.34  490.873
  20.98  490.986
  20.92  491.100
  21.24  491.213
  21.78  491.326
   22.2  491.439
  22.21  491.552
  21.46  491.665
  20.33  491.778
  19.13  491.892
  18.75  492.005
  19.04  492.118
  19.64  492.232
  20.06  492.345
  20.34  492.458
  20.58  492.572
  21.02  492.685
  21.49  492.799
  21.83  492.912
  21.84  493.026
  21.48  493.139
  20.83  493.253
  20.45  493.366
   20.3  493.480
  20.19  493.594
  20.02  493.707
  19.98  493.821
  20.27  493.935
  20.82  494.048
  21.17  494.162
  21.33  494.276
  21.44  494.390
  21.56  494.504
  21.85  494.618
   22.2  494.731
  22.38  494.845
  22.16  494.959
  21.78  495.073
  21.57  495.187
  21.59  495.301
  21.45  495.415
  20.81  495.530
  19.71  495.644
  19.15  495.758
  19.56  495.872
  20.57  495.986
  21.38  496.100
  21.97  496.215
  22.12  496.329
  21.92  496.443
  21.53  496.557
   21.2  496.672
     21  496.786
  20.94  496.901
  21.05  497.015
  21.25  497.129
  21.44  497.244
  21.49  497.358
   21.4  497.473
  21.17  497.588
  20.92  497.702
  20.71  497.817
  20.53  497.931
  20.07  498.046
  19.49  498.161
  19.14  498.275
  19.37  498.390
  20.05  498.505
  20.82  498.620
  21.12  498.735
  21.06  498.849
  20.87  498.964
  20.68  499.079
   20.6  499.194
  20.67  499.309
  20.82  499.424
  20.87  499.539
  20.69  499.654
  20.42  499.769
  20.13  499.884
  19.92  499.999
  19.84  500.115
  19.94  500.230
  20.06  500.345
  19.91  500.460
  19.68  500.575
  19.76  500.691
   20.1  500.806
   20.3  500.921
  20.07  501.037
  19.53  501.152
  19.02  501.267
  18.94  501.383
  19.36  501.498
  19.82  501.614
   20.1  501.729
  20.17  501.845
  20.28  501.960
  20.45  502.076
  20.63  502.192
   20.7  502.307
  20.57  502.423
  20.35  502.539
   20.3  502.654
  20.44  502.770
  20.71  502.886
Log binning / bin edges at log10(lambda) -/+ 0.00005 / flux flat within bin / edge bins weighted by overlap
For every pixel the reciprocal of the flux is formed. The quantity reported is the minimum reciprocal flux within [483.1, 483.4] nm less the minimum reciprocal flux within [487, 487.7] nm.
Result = -0.0029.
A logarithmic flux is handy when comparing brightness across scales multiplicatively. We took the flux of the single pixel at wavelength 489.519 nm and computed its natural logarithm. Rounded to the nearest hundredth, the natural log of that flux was 3.10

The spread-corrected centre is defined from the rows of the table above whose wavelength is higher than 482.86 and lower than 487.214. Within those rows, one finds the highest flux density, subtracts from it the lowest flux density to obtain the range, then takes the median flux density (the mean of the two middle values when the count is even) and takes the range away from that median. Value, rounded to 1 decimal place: 15.4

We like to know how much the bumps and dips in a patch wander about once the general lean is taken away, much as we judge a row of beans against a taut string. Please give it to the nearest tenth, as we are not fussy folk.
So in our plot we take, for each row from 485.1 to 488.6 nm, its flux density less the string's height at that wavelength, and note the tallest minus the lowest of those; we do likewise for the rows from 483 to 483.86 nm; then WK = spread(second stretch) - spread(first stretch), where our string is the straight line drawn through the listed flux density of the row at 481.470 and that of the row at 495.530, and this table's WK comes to -4.0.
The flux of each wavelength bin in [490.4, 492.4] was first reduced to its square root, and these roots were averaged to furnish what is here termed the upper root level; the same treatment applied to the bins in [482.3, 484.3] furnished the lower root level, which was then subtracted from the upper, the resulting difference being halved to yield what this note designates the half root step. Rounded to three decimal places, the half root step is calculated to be -0.036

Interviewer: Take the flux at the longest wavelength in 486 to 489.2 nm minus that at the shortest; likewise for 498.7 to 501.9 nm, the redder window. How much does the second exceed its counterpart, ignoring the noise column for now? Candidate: -4.1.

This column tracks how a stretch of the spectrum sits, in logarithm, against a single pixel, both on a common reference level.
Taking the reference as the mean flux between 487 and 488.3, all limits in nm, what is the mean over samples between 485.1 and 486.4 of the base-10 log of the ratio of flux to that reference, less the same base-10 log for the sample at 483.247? -0.043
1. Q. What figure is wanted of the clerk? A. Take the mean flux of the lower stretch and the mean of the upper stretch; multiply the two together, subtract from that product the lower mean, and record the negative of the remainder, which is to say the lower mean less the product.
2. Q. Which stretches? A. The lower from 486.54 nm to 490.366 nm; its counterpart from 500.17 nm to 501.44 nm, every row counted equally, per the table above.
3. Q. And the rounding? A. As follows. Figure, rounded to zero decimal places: -387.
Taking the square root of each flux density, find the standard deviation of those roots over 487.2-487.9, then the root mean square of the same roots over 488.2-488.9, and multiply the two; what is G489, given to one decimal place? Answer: 0.3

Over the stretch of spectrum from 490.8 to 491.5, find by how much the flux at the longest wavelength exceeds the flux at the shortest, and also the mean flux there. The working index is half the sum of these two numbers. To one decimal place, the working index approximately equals 11.1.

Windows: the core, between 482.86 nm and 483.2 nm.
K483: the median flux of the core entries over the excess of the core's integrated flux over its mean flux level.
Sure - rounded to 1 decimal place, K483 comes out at -1.5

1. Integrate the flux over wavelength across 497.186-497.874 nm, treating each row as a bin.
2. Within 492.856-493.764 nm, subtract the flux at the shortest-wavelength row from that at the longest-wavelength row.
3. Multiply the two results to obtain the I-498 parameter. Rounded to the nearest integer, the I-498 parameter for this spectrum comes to -26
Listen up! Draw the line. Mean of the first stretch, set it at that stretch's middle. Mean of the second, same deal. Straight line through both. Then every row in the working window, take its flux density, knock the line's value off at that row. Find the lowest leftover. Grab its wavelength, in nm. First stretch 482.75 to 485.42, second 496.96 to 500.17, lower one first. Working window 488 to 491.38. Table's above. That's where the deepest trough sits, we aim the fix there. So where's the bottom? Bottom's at 489.068 nm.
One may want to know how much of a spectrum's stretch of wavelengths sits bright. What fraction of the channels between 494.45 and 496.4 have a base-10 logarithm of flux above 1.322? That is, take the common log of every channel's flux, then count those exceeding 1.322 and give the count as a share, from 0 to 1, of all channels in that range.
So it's 0.71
